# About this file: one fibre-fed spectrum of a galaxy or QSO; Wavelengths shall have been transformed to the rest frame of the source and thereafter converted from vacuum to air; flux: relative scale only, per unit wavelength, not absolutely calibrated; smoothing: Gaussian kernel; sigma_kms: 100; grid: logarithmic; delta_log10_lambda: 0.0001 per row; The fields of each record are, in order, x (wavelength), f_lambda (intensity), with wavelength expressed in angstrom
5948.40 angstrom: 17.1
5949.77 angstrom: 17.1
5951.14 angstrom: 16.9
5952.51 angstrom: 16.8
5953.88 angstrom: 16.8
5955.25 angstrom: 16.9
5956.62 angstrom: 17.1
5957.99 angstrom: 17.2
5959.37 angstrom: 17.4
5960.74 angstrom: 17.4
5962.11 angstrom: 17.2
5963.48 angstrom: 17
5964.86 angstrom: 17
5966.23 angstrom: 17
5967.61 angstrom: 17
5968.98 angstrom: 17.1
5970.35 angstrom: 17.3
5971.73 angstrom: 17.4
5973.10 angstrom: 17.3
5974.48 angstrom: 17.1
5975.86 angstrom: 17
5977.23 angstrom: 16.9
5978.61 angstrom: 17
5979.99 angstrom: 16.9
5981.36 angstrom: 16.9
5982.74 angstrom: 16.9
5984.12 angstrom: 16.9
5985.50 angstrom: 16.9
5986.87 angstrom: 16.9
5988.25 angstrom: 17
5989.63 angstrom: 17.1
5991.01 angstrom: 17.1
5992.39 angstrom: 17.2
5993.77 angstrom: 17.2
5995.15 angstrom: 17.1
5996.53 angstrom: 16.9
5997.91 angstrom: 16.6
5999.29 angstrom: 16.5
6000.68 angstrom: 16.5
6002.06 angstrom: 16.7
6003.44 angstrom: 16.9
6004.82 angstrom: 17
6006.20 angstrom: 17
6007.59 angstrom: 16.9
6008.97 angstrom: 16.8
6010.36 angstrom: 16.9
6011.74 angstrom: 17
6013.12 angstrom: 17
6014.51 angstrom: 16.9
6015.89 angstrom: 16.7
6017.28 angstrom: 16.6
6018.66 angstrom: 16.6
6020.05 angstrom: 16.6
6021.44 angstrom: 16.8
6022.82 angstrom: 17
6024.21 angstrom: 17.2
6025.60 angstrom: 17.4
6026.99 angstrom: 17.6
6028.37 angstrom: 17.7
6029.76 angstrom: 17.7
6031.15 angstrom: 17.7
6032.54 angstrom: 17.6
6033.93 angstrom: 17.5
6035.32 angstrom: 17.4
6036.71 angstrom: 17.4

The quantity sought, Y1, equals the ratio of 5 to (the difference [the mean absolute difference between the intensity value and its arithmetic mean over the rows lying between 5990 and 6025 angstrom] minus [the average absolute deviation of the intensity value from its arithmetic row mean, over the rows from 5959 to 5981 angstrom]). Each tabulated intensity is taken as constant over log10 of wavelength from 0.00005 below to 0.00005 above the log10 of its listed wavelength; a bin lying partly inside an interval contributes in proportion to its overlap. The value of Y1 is 191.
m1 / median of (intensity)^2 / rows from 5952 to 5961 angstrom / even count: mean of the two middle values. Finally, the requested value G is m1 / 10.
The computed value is 29.2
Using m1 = 292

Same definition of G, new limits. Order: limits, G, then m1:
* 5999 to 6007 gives 28.2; 282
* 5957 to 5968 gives 29.2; 292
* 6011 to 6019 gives 28.2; 282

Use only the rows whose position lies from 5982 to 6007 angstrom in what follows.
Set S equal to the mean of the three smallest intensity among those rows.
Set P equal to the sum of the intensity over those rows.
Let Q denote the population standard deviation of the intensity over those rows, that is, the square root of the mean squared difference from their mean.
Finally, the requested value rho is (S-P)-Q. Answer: -288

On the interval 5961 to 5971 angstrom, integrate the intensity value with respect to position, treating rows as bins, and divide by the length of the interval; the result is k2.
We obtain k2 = 17.1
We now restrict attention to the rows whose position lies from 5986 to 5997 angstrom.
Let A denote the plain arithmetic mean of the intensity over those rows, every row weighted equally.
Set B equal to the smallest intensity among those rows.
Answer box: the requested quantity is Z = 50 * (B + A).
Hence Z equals 1698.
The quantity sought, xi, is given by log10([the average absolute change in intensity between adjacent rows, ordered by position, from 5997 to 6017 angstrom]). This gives -1.00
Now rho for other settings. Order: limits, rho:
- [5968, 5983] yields -171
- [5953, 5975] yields -257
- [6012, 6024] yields -118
